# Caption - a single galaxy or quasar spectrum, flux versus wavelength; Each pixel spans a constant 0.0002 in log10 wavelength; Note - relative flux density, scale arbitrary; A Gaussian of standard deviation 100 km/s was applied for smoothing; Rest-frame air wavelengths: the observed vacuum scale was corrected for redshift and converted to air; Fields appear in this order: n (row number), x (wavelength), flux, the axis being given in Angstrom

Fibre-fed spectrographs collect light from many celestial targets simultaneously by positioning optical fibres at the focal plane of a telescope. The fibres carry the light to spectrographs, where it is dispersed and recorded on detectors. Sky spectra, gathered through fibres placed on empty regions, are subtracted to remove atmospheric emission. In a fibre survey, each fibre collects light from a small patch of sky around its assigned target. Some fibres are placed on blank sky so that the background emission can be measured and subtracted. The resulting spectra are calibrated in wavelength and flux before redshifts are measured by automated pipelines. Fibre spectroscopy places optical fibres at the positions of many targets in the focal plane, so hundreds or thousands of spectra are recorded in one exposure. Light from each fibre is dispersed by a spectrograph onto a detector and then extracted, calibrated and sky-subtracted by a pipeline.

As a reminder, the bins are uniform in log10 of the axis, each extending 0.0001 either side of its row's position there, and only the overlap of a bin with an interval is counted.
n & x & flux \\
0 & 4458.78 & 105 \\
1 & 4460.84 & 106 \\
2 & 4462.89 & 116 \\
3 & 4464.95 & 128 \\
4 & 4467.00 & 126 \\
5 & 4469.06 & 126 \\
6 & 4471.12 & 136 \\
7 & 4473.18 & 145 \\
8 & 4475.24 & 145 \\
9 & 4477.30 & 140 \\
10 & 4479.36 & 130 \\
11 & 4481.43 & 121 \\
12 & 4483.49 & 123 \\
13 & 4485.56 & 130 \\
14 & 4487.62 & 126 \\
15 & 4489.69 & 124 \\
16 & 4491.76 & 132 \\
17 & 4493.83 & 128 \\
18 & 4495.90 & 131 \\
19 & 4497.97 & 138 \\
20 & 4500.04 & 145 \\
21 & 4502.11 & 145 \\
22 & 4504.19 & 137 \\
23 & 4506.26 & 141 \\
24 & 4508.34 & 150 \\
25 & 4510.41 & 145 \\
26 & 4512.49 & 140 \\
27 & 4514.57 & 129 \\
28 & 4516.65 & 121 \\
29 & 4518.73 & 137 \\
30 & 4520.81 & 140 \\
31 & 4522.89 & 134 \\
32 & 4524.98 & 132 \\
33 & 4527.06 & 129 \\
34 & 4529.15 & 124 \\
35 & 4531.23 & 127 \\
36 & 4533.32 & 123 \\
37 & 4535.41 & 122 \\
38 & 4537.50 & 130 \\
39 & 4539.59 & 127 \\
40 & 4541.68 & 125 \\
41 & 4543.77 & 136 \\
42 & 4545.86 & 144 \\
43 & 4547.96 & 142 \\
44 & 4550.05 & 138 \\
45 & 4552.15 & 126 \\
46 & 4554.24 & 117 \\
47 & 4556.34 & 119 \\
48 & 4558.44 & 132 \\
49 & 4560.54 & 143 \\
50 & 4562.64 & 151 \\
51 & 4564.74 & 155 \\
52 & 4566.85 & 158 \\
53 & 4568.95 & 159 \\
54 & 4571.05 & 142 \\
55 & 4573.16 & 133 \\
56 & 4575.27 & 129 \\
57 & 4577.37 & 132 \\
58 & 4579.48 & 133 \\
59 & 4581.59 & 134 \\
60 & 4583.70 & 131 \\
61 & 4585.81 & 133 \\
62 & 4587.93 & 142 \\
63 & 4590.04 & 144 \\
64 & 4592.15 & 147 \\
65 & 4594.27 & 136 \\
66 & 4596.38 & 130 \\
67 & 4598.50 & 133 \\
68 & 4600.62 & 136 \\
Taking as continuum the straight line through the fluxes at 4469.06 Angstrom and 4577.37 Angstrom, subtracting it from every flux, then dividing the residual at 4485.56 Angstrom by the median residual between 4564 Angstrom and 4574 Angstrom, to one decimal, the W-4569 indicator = 0.1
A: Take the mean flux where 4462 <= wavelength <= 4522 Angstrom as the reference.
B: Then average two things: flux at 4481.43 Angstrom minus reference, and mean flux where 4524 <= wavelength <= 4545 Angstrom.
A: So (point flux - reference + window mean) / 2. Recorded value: 57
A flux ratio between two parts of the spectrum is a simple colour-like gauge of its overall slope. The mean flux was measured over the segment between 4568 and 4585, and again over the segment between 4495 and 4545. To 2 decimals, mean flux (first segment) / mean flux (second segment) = 1.02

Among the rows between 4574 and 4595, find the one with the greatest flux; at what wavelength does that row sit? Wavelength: 4592.15 Angstrom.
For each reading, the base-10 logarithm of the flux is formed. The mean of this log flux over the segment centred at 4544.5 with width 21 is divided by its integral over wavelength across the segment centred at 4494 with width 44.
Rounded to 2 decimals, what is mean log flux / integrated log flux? 0.02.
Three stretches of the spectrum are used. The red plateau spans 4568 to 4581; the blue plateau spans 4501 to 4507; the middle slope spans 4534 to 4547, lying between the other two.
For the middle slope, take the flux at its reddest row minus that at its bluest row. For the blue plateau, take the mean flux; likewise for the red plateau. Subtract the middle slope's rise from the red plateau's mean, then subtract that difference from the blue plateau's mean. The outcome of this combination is 25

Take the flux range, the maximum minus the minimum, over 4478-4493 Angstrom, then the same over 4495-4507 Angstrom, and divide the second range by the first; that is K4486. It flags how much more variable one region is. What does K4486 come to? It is 1.3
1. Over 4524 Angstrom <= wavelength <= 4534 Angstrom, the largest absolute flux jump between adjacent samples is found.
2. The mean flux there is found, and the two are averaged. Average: 66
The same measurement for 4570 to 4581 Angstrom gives 71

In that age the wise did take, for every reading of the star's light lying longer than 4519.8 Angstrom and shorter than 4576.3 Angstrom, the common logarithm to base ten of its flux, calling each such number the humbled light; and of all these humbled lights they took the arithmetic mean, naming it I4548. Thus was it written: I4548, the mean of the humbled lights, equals 2.13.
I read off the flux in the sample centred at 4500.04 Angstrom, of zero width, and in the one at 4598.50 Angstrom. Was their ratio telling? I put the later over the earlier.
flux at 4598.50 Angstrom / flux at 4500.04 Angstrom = 0.92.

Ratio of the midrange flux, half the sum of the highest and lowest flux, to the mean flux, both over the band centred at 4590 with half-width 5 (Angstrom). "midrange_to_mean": 1.00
